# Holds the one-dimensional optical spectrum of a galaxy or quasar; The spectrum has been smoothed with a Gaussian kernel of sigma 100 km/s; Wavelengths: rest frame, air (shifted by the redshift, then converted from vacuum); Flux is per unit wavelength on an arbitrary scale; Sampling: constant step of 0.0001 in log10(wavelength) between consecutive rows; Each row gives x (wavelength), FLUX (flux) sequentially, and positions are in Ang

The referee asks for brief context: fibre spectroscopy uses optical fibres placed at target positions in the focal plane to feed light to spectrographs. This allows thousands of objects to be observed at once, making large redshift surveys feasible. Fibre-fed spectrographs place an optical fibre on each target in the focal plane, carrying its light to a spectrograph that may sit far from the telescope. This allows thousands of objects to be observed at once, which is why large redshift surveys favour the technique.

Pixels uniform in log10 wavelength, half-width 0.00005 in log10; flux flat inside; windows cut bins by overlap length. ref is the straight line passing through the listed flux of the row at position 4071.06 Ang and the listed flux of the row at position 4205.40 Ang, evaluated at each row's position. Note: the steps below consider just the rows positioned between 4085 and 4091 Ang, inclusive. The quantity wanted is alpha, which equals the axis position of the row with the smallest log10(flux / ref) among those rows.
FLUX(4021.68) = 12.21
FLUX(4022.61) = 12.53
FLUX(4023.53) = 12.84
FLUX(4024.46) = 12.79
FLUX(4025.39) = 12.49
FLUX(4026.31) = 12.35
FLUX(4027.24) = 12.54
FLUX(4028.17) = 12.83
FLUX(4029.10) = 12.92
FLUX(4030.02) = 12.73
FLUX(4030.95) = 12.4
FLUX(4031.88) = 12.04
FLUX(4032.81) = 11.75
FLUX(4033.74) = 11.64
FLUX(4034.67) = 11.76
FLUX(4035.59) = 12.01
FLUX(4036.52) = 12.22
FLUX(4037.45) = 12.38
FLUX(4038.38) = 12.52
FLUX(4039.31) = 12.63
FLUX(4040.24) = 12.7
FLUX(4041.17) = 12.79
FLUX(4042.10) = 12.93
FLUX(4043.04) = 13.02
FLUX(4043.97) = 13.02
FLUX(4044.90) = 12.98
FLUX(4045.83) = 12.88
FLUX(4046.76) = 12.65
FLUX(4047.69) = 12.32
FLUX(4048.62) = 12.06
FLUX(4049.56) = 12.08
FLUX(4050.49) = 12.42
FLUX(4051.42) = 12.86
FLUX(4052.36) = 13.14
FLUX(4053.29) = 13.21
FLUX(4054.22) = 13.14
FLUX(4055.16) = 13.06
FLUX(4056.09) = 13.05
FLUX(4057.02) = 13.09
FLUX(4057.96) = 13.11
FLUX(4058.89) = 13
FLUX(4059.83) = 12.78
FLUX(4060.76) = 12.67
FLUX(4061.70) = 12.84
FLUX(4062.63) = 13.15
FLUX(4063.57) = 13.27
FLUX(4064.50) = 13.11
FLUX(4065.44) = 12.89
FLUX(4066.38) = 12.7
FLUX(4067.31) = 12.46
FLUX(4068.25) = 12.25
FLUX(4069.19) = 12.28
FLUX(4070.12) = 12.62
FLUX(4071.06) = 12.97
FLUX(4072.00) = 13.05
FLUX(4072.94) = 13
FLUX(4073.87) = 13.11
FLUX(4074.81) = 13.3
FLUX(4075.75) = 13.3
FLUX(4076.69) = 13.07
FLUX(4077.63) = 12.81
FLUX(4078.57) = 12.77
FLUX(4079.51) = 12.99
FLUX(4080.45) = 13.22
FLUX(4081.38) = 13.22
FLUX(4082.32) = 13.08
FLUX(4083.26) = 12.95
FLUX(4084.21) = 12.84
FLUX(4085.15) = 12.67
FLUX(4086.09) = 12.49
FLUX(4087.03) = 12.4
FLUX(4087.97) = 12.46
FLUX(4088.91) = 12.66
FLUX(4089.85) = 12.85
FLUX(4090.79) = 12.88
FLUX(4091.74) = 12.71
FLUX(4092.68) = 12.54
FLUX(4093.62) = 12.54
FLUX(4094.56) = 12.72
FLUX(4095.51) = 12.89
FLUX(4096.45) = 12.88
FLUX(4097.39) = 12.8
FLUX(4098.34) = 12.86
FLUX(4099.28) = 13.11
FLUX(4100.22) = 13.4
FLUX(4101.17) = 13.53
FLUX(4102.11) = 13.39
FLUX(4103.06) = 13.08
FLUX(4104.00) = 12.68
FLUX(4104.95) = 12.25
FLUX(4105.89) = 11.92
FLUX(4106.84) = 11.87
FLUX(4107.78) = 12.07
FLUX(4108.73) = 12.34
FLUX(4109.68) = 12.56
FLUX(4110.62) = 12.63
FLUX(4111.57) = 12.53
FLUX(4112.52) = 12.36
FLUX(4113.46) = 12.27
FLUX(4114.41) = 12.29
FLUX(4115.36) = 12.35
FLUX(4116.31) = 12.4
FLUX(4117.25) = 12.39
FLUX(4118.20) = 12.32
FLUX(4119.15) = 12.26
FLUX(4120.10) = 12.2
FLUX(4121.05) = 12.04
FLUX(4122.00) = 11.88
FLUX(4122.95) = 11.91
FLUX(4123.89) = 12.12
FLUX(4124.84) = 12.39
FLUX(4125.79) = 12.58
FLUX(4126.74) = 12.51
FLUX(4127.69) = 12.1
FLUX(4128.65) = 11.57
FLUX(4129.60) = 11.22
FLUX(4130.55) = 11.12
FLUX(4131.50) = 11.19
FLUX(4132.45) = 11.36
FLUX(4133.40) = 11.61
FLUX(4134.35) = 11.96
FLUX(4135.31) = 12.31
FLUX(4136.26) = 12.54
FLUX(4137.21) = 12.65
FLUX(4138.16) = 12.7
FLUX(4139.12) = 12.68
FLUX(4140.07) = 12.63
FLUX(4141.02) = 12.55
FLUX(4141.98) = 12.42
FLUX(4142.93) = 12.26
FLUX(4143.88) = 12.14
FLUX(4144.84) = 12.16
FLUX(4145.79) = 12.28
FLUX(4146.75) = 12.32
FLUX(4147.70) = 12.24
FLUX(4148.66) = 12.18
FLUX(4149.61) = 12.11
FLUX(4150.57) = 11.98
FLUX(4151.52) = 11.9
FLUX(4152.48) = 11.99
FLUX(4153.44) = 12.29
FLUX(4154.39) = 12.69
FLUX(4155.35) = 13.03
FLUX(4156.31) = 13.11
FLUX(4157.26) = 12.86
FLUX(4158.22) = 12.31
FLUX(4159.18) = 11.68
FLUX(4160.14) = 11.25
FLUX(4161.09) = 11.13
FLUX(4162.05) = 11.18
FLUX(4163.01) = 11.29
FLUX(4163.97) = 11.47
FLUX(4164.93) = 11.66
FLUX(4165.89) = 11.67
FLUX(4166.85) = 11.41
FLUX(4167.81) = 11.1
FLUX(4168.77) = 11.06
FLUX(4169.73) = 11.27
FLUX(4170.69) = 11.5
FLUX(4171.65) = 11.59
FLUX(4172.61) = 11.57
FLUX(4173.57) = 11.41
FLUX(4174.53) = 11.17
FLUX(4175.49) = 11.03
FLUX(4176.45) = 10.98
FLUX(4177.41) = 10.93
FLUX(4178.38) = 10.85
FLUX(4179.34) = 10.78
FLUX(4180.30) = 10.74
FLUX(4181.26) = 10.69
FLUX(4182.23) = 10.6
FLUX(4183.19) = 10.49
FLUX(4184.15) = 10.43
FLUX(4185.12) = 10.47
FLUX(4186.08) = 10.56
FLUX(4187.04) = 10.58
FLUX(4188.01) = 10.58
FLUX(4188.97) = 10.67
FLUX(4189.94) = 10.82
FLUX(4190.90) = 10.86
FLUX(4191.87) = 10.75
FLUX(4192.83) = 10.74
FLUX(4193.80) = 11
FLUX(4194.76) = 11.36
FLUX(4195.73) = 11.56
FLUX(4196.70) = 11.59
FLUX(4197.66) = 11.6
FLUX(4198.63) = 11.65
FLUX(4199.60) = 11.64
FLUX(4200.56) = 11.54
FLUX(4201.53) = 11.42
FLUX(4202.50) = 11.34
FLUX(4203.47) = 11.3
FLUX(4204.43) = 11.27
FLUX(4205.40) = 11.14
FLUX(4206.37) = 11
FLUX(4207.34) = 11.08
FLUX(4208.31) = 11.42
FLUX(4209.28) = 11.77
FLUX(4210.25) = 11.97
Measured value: 4087.03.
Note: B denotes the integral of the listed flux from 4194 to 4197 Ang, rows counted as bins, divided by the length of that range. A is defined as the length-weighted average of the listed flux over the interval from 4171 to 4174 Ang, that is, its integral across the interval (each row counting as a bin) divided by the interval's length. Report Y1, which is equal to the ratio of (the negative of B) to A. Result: -0.99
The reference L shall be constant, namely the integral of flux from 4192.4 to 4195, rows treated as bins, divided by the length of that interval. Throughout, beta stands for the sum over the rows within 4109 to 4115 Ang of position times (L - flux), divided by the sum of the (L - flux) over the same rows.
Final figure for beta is 4111.9 Ang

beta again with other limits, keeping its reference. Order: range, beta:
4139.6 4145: 4142.2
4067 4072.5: 4069.9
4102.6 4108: 4104.9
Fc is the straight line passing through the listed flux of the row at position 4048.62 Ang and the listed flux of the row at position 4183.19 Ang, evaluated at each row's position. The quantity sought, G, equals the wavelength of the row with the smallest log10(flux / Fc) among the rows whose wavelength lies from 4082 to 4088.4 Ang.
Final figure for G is 4087.03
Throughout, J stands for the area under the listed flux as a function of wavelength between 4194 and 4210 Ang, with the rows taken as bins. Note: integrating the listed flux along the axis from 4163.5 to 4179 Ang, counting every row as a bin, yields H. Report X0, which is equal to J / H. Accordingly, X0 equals 1.04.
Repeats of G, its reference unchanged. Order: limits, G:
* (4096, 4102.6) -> 4097.39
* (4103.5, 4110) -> 4106.84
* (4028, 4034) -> 4033.74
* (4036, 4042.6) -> 4036.52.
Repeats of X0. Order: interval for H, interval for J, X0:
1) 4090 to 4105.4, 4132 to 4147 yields 0.93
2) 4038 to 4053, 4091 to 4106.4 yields 1.04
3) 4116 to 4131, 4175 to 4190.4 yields 0.91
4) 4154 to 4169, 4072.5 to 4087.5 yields 1.10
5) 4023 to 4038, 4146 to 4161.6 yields 1.03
